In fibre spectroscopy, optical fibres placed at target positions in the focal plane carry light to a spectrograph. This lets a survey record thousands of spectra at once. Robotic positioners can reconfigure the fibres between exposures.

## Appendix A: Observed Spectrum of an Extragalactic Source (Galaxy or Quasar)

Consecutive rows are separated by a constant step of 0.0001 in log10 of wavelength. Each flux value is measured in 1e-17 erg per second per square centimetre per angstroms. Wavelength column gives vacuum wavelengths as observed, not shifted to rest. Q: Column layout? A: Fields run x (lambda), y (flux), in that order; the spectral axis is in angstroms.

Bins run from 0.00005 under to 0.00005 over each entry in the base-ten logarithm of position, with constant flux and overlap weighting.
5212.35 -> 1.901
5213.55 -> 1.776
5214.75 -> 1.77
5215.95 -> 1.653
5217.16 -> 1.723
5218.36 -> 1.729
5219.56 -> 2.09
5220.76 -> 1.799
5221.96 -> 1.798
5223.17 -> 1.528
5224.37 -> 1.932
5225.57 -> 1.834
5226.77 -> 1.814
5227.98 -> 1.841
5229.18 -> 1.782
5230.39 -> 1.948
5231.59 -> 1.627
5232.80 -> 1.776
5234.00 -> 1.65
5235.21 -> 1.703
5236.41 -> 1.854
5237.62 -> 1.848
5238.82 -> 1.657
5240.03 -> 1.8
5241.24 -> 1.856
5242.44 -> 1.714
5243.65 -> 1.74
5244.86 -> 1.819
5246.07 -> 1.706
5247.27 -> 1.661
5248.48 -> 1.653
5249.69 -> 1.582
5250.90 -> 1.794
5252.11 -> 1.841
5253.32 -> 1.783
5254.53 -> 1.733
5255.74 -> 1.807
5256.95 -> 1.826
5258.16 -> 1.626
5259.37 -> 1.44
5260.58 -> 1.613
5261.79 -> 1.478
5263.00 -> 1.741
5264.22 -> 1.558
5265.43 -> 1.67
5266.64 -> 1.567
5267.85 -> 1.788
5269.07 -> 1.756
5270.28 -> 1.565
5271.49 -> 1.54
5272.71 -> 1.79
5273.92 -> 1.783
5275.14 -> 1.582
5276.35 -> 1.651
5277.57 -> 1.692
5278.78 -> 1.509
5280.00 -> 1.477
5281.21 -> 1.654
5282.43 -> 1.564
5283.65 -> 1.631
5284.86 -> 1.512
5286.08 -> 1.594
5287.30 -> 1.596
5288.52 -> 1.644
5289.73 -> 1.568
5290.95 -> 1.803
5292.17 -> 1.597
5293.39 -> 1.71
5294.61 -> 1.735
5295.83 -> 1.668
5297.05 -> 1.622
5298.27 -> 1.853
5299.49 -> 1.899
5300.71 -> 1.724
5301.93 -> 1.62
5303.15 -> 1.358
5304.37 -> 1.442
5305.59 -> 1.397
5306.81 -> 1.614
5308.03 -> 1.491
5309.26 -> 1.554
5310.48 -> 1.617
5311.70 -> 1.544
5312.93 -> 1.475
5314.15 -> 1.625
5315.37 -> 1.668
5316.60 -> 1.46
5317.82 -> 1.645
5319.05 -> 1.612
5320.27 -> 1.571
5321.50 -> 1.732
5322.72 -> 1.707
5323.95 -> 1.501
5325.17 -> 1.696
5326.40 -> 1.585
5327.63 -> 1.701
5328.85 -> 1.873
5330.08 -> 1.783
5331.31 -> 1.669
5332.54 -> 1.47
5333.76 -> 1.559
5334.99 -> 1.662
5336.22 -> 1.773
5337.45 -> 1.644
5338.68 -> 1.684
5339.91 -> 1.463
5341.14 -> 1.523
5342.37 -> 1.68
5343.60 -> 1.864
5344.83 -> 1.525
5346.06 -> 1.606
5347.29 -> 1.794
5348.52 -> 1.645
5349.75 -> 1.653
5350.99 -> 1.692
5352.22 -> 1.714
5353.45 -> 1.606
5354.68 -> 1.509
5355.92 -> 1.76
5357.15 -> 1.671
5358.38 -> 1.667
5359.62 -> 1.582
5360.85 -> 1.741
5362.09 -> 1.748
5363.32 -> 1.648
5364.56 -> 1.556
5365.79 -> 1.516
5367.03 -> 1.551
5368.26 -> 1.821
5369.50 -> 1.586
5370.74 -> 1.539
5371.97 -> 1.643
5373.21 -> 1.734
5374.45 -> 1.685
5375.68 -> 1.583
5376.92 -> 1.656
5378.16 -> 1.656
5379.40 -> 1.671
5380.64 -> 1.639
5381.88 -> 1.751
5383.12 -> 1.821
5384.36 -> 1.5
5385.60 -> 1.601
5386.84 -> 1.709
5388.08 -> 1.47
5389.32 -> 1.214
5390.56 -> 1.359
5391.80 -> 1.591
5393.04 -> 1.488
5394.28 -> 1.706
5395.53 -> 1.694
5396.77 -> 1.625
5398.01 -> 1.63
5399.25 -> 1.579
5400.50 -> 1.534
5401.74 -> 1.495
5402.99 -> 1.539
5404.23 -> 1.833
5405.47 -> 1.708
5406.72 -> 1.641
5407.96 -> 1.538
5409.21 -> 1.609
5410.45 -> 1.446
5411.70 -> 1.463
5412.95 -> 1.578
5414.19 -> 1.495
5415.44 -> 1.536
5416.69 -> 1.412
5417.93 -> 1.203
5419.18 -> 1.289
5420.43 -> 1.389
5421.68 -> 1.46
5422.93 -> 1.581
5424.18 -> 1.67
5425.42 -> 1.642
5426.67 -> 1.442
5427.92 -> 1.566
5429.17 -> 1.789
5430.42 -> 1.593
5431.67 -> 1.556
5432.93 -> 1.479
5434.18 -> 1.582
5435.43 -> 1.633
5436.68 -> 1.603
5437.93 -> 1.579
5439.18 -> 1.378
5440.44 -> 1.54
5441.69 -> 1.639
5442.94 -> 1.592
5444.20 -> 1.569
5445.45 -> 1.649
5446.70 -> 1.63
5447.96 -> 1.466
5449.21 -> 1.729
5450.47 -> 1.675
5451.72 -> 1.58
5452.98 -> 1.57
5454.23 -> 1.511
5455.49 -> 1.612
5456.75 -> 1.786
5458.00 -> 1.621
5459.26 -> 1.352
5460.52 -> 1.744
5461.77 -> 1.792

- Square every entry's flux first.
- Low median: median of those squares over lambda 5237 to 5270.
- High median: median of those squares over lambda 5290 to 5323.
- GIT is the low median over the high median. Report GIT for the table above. 1.14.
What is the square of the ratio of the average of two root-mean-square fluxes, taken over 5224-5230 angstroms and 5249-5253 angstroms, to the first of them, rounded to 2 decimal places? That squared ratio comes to 0.95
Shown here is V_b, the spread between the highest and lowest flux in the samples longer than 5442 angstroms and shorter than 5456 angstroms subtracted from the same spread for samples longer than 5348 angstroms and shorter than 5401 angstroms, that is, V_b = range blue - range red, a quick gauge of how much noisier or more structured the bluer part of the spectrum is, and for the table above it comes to 0.34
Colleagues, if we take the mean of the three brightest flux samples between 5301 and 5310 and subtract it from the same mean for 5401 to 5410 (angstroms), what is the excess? 0.13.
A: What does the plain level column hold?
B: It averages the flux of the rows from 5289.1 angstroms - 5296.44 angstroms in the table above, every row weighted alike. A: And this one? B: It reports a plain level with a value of 1.68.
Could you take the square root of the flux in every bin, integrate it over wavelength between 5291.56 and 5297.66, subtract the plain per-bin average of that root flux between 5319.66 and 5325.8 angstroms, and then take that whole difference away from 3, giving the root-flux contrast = -3.59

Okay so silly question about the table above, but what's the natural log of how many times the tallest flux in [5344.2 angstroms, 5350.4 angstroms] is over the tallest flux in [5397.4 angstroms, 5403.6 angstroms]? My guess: 0.10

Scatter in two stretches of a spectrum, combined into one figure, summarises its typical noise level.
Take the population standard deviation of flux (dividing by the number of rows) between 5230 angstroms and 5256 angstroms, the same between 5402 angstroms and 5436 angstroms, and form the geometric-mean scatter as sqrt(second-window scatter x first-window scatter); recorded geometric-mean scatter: 0.110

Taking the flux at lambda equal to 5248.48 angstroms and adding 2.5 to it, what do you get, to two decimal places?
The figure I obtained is 4.15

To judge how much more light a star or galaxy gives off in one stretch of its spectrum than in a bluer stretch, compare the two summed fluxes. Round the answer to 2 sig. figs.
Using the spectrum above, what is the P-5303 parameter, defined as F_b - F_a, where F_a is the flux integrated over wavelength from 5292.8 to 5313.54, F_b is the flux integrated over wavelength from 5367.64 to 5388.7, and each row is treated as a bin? 1.4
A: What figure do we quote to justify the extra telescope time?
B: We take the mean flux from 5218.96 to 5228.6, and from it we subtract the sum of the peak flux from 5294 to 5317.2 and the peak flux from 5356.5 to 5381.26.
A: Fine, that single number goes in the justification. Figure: -1.890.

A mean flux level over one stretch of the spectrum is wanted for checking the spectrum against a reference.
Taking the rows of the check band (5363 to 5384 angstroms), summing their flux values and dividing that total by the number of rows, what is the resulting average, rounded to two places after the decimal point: 1.65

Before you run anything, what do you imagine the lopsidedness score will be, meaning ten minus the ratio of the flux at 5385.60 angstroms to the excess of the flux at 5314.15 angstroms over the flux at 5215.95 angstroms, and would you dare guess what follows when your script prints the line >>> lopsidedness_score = 67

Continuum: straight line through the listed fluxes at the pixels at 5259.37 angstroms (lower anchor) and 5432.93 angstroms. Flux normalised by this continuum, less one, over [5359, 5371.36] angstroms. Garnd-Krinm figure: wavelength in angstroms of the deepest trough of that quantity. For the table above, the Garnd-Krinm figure 5365.79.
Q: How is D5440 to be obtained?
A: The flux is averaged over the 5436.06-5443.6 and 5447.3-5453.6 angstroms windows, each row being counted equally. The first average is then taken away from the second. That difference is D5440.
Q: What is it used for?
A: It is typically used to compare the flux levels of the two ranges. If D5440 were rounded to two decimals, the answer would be 0.05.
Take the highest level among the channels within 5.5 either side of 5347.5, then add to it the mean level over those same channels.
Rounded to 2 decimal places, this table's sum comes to 3.55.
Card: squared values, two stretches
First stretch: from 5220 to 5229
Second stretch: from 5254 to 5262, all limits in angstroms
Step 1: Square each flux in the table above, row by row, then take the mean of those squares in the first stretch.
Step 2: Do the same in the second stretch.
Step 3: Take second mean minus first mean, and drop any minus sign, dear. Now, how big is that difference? 0.5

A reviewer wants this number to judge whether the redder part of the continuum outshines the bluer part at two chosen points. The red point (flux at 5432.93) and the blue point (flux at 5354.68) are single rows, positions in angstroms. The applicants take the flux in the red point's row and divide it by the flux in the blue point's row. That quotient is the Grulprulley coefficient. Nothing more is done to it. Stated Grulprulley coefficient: 0.98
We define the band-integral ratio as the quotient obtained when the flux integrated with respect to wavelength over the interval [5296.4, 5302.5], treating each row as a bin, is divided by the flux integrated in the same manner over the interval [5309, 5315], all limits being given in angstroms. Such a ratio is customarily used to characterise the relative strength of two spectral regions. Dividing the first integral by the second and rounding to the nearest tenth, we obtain 1.1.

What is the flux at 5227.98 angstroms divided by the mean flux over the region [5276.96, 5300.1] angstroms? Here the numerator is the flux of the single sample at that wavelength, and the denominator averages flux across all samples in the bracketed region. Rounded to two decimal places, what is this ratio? 1.12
